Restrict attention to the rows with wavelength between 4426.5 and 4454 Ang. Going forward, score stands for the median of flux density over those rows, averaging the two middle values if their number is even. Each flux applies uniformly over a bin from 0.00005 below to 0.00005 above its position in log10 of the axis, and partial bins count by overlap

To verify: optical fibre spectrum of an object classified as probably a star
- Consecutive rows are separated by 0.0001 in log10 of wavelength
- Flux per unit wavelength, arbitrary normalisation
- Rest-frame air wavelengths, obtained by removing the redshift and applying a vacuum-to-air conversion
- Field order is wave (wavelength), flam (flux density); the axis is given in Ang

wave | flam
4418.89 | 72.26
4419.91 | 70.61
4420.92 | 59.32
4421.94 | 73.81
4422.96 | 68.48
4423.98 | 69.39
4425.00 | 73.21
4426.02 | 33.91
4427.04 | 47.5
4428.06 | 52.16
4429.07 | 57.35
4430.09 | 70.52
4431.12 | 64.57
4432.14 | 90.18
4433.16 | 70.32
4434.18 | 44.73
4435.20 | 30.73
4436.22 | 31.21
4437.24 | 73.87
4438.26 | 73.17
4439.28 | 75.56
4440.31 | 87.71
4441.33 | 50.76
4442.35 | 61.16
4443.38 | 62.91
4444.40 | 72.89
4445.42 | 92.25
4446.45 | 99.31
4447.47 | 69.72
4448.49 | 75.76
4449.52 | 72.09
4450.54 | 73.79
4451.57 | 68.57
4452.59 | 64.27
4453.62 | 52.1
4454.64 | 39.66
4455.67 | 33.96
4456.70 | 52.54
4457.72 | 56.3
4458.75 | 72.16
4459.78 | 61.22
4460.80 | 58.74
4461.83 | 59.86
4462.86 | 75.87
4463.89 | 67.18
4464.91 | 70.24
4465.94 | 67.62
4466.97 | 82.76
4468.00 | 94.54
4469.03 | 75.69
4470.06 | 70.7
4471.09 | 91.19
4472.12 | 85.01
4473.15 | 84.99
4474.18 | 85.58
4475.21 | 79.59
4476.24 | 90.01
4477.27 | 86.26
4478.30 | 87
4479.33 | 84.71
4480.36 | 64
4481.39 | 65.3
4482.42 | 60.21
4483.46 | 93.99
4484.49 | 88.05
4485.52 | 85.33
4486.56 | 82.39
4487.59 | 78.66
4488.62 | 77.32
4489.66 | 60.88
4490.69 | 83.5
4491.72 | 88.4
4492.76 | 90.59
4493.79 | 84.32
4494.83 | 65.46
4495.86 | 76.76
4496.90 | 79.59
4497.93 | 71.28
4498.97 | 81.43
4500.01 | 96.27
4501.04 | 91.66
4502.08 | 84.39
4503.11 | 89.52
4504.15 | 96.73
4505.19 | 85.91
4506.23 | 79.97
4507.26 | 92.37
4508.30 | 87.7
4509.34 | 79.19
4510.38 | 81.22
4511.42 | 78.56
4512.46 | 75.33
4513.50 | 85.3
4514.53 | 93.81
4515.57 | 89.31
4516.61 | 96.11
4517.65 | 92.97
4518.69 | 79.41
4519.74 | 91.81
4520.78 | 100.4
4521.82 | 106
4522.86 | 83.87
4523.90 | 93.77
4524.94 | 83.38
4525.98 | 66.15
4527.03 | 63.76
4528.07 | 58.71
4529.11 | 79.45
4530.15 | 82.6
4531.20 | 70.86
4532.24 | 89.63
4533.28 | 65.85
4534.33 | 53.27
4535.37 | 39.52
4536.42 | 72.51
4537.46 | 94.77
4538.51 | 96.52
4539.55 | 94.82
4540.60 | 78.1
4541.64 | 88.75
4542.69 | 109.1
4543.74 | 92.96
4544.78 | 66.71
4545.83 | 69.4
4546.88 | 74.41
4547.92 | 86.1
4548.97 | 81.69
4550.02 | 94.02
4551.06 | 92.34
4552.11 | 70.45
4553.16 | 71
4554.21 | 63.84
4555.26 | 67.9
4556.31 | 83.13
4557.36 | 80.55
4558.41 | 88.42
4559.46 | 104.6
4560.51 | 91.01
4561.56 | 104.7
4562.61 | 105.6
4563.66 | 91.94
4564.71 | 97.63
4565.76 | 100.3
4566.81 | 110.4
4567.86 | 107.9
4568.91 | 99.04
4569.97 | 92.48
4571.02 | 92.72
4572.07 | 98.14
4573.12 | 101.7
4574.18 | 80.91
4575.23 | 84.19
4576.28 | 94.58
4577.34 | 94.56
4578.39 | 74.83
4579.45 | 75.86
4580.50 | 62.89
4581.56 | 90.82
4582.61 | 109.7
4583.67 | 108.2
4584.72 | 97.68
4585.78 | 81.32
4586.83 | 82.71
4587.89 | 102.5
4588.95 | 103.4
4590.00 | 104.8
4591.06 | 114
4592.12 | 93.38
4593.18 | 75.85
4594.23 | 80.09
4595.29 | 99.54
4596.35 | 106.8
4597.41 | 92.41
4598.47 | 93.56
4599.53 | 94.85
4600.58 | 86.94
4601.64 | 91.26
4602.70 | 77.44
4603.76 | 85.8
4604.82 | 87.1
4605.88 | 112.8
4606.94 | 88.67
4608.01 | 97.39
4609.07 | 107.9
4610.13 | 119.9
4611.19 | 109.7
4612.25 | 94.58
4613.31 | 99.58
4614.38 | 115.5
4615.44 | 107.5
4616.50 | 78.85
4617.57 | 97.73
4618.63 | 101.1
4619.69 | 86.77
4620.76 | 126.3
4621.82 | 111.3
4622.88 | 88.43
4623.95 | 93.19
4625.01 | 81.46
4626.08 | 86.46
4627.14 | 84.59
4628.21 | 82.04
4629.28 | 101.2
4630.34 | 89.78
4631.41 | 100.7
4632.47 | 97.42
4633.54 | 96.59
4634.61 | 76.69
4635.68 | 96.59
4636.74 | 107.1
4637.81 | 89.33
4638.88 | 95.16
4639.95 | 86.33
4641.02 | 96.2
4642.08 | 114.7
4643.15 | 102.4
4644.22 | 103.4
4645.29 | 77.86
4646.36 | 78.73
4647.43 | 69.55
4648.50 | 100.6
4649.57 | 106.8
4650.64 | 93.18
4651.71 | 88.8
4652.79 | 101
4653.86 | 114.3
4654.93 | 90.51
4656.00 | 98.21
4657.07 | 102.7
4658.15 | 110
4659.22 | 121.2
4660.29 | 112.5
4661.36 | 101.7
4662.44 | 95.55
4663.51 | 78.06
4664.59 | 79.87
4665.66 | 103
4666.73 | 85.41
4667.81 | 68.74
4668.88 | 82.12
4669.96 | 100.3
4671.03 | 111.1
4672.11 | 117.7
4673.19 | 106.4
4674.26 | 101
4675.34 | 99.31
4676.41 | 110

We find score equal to 70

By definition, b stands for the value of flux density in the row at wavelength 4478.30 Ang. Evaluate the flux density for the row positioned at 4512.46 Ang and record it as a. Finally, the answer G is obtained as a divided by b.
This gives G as 0.87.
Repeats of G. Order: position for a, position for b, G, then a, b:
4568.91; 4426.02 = 2.92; 99.04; 33.91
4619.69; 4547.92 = 1.01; 86.77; 86.1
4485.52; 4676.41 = 0.78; 85.33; 110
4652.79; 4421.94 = 1.37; 101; 73.81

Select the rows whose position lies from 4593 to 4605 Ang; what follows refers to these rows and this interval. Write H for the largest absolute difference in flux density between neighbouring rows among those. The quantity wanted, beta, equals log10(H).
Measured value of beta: 1.29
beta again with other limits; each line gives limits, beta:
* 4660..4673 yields 1.36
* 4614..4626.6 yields 1.60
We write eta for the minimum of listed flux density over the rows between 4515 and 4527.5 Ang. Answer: 63.76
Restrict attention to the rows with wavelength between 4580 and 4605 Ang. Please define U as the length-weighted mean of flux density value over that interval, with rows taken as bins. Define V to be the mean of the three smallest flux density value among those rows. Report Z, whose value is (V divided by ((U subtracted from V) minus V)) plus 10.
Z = 9.22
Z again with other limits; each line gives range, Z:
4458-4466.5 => 9.10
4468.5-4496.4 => 9.23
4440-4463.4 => 9.37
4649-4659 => 9.10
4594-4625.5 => 9.19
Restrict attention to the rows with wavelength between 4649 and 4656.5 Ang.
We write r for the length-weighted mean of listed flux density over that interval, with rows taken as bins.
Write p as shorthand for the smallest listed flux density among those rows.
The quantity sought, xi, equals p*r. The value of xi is 8788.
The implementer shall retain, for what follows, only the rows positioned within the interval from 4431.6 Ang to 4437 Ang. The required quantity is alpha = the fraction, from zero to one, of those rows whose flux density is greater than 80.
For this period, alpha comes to 0.2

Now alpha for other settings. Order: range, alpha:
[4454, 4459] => 0.0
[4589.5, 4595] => 0.8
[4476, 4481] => 0.8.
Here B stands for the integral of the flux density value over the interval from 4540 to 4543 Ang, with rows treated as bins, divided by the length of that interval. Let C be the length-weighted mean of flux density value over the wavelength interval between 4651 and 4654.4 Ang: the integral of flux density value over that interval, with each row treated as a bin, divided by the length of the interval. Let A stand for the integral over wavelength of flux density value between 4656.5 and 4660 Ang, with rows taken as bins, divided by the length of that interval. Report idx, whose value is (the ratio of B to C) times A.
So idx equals 100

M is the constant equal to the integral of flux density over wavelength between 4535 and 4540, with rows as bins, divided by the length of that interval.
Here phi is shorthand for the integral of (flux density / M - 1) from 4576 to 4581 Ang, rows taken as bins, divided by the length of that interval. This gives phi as 0.0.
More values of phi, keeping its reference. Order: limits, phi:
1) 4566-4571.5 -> 0.2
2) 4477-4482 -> 0.0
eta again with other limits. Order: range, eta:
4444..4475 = 33.96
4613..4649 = 69.55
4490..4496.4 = 65.46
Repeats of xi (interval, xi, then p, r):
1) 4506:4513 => 6187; 75.33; 82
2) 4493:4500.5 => 5212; 65.46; 80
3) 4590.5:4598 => 7169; 75.85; 95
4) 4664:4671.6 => 6193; 68.74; 90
